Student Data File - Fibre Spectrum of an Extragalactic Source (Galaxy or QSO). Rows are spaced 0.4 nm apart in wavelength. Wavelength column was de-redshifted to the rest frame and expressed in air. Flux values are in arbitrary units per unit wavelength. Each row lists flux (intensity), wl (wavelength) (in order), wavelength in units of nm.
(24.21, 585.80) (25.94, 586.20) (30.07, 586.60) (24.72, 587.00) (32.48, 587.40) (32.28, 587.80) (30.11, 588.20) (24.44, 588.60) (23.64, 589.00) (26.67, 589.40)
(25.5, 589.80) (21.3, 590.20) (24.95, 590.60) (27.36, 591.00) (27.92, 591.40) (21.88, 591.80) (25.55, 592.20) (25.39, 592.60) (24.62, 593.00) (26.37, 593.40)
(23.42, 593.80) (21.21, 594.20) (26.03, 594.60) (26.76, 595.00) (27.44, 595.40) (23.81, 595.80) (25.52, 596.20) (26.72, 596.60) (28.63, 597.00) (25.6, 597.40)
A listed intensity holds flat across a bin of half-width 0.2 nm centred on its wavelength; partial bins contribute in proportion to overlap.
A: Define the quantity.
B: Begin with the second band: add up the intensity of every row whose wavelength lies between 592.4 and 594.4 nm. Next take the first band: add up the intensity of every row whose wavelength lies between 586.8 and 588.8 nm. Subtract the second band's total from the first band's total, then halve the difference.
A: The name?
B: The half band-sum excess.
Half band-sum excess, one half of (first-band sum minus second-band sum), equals 12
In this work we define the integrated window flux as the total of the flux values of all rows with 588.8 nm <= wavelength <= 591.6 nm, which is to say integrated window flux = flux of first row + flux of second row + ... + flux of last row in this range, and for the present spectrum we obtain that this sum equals 177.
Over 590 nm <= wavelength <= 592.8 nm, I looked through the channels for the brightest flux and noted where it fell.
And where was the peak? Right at 591.40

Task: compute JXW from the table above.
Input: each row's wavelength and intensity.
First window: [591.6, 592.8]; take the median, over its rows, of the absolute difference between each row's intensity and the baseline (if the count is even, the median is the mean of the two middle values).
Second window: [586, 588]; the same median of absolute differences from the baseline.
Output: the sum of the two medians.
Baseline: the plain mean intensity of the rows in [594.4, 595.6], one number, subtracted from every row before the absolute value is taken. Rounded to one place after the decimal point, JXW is 4.7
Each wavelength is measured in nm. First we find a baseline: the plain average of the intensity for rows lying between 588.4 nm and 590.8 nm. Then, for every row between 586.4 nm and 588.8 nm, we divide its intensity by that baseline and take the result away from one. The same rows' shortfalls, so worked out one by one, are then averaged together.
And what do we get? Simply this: -0.19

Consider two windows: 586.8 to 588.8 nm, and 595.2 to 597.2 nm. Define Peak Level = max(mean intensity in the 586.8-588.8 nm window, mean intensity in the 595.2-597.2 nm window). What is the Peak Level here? 28.8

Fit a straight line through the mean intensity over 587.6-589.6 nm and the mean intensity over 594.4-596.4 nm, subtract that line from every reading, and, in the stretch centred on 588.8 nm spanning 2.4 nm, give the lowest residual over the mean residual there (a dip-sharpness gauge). 13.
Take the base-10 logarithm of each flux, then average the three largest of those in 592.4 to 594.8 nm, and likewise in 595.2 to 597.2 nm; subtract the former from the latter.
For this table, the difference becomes 0.03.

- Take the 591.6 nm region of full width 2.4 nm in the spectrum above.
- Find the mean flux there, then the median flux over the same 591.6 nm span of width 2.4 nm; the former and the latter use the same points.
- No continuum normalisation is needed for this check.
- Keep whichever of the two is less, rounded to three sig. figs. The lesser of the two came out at 25.5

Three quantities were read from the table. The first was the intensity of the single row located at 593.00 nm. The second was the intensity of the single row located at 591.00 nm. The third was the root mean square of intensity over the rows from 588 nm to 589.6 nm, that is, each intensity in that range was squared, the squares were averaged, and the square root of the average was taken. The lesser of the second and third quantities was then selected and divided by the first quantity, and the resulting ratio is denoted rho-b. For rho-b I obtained 1.07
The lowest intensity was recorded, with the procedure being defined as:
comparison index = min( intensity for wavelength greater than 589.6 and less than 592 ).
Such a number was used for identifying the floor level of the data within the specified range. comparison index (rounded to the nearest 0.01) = 21.30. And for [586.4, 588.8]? 24.44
